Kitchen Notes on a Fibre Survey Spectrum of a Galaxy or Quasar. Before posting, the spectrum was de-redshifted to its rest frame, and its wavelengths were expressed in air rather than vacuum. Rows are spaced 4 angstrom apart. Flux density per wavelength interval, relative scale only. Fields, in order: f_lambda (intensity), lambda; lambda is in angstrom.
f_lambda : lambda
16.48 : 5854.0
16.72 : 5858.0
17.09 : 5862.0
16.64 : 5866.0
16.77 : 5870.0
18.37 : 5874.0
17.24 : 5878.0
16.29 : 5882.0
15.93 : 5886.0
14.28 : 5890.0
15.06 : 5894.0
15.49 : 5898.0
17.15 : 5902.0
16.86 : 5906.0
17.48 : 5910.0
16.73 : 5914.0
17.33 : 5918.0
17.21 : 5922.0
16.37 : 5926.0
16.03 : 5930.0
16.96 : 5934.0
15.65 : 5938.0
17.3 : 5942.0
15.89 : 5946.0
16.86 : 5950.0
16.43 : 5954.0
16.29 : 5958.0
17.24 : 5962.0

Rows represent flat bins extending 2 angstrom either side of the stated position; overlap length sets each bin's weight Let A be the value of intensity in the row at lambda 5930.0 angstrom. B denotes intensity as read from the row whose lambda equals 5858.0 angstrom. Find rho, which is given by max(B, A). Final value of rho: 16.7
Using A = 16.03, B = 16.72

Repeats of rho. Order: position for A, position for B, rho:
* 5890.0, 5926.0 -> 16.4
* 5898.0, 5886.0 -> 15.9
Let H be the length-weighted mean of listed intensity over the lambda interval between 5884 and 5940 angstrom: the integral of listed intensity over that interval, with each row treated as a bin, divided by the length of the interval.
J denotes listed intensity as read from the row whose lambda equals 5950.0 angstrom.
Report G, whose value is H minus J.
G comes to -0.5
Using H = 16.3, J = 16.86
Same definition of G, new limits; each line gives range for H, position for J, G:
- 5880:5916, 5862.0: -0.9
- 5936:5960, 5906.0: -0.5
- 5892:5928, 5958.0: 0.3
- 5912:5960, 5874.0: -1.8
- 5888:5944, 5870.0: -0.3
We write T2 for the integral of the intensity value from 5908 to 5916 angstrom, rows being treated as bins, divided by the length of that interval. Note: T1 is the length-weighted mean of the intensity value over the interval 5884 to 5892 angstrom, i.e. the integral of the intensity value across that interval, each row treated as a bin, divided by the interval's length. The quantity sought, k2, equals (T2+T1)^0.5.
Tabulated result 5.68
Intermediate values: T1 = 15.1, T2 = 17.1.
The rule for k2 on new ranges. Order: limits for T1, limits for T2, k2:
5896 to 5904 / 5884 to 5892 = 5.61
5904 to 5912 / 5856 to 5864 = 5.84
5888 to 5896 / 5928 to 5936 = 5.58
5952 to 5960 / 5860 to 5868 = 5.76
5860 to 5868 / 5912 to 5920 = 5.82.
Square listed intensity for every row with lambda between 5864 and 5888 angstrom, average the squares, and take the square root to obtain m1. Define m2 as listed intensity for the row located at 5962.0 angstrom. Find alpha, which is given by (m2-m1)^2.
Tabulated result 0.1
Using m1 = 16.9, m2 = 17.24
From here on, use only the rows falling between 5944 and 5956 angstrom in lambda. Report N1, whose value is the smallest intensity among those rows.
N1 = 15.89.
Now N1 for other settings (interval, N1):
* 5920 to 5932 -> 16.03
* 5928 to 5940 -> 15.65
